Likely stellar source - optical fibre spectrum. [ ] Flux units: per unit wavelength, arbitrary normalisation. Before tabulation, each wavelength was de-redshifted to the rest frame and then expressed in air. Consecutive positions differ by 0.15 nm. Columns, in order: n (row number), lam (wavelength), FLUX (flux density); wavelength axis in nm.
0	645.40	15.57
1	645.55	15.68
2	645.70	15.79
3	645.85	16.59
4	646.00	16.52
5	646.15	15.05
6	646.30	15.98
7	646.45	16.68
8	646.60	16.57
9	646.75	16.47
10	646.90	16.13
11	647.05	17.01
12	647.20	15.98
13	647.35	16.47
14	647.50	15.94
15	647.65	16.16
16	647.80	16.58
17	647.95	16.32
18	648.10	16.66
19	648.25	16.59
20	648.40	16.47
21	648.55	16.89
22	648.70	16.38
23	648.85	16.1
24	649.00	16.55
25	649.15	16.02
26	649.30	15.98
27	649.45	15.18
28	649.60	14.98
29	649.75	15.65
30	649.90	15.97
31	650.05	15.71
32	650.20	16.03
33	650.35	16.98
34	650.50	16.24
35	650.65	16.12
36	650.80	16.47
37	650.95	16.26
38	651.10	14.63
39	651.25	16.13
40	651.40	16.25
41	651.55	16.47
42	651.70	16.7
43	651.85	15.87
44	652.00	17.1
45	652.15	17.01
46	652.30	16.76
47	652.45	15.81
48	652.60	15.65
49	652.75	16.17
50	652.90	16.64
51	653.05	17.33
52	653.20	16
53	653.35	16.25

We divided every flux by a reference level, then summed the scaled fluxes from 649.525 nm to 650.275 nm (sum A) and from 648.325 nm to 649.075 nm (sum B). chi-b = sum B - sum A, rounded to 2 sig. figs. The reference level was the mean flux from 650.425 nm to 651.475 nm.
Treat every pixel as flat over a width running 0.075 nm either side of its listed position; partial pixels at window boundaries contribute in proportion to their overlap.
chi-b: 0.25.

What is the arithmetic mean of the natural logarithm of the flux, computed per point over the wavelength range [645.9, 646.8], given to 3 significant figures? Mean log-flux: 2.79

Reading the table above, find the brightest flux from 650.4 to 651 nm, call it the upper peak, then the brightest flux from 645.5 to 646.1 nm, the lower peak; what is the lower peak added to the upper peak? 33.1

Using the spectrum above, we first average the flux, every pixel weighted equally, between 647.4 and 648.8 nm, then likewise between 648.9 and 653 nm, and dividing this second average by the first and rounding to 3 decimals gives 0.981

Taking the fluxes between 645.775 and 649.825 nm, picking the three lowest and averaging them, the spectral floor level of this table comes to 15.1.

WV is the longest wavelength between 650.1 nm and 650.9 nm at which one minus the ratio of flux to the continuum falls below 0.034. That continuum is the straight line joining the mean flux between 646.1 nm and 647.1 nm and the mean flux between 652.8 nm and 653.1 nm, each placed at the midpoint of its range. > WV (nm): 650.80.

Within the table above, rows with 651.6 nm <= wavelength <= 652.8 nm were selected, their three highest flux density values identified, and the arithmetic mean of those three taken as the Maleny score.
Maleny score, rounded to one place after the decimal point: 17.0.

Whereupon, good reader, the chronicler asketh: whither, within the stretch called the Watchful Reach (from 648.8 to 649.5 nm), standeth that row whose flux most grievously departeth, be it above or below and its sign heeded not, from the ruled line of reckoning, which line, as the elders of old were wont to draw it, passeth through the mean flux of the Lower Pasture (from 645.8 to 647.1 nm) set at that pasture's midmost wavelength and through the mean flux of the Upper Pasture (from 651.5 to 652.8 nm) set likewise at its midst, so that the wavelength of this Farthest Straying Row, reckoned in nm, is 649.45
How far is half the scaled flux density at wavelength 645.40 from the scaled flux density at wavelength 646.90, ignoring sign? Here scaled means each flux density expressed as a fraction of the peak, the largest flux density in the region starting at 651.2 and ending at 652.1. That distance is 0.488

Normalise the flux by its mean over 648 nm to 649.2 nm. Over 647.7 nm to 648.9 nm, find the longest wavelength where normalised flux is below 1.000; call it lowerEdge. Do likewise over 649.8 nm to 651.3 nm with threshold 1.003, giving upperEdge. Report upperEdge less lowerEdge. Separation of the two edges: 2.40 nm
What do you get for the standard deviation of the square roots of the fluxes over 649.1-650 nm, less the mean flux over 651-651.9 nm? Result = -16.0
